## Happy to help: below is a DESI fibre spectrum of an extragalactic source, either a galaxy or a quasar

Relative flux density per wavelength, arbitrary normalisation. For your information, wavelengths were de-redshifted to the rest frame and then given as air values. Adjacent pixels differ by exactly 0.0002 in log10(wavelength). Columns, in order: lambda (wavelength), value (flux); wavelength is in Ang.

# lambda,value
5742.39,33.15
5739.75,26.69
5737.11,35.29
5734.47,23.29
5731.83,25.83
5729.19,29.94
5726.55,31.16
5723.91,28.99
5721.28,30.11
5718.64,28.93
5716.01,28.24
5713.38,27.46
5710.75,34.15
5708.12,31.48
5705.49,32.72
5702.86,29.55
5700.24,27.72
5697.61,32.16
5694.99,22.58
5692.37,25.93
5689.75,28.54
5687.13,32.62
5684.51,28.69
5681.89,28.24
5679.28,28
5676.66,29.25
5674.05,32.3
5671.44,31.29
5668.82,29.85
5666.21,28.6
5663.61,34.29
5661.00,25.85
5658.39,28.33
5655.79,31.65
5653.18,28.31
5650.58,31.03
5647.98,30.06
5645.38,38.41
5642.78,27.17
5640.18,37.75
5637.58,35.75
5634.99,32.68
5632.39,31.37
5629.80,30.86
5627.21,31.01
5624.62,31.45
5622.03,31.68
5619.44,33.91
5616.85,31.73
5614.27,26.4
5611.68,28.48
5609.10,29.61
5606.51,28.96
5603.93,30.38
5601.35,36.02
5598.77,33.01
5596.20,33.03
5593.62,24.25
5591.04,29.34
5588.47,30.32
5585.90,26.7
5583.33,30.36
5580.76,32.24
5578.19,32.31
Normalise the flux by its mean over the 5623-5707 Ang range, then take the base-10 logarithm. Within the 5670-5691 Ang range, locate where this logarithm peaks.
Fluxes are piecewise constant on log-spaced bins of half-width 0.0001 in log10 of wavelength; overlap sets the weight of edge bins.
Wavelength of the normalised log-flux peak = 5687.13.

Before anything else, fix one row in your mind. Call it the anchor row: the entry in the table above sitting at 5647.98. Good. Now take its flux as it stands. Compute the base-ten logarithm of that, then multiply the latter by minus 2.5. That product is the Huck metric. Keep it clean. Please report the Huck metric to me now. -3.69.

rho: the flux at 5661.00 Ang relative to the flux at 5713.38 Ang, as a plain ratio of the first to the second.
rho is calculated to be 0.94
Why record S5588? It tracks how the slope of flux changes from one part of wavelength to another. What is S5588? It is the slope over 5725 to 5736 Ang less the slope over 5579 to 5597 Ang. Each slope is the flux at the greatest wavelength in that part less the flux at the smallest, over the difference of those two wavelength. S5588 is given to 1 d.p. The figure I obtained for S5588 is -1.0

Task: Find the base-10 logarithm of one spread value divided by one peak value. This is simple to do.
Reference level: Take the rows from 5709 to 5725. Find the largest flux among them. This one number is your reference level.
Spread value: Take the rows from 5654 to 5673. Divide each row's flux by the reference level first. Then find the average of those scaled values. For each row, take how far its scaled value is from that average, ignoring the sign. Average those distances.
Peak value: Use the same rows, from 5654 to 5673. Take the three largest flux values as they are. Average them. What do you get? -2.73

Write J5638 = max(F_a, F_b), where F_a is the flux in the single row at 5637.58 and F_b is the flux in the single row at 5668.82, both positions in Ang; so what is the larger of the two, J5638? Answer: 36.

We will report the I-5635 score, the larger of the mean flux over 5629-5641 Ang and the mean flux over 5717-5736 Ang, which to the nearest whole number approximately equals 34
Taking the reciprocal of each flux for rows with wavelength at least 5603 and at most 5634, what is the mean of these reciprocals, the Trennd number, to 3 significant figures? 0.0329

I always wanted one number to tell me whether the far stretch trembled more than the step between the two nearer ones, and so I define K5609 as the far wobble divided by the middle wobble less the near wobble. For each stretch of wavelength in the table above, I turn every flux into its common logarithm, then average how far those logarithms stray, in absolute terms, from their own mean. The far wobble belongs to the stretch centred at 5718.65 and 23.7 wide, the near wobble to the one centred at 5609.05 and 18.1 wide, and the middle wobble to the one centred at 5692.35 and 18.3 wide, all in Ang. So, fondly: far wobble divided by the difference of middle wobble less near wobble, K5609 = 2.3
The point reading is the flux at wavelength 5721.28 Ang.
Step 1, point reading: 30.11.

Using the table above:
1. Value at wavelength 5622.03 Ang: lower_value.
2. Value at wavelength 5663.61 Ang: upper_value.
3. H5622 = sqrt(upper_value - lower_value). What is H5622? 1.6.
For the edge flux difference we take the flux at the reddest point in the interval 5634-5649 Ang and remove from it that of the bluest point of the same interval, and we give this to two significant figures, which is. -2.6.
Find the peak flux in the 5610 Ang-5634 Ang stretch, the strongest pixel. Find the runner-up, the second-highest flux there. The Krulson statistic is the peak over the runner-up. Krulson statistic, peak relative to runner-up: 1.07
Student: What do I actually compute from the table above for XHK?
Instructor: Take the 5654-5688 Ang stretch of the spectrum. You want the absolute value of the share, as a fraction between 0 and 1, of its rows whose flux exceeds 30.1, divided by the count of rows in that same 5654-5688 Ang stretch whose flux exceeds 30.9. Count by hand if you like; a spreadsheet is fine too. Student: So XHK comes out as 0.077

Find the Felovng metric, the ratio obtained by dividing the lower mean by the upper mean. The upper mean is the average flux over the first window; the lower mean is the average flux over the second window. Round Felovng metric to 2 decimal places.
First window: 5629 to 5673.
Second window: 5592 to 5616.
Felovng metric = 0.96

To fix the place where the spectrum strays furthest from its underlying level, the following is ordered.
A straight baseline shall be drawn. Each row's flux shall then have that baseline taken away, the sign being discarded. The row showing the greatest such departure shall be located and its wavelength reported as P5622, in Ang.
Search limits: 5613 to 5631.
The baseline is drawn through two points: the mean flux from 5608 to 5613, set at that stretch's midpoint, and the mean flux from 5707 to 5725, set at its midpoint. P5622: 5619.44 Ang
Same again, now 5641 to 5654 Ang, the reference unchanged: 5645.38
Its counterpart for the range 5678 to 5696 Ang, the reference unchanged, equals 5694.99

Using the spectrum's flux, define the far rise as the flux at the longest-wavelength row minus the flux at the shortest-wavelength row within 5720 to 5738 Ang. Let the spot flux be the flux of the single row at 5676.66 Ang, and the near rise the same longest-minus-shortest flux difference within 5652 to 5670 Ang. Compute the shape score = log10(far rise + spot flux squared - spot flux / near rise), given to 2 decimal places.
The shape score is 2.93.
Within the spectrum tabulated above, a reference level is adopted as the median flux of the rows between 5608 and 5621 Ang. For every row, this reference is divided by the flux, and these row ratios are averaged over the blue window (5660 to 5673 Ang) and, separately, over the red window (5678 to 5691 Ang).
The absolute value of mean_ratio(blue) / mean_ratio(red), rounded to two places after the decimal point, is 0.98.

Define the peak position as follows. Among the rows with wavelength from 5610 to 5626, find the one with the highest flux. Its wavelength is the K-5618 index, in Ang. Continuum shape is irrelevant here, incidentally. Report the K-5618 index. 5619.44 Ang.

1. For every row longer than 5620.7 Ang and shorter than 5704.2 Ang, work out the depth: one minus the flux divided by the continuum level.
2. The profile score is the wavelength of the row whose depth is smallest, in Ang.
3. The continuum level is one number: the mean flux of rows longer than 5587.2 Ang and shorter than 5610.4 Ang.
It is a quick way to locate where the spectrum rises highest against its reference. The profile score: 5645.38 Ang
